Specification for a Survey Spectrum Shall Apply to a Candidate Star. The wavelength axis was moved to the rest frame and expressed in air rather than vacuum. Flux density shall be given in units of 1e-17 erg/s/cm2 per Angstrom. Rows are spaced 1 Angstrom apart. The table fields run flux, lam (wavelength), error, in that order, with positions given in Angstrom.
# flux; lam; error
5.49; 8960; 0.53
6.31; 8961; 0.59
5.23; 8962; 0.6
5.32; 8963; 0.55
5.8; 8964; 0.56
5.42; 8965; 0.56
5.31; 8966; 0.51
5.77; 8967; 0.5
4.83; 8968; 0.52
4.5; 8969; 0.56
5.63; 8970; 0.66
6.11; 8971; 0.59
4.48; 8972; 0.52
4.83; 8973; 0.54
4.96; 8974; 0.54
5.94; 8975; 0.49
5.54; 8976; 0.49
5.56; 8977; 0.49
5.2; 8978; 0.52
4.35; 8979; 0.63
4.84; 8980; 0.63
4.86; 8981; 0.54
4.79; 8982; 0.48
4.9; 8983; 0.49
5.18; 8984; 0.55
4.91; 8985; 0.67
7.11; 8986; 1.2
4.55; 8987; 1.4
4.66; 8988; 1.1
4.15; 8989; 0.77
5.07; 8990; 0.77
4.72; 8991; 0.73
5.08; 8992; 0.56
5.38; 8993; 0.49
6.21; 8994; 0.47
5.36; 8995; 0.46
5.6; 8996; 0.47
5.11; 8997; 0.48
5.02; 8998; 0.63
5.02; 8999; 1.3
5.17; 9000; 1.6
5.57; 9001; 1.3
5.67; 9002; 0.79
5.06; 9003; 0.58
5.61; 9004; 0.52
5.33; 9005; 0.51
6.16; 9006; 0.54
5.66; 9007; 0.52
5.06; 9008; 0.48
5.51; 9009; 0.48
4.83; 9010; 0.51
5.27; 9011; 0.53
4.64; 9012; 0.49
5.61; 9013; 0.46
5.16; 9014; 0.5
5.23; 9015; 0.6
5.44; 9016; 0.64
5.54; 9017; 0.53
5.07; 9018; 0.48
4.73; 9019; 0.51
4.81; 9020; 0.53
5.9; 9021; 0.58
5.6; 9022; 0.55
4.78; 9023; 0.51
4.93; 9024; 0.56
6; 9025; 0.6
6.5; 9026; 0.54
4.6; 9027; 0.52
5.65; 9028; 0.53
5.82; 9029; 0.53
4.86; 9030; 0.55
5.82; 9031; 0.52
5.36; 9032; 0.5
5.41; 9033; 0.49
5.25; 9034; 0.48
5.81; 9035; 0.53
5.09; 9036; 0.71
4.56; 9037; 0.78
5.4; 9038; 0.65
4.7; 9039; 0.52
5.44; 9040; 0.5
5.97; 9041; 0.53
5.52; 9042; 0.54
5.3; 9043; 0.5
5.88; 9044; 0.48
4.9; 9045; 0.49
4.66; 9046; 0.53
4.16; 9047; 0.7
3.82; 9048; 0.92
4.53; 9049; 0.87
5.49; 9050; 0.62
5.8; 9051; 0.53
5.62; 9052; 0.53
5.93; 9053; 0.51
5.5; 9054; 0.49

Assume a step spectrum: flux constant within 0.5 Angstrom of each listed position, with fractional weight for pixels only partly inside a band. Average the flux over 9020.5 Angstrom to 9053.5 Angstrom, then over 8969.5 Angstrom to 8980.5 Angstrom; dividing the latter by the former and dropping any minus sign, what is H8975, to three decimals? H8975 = 0.984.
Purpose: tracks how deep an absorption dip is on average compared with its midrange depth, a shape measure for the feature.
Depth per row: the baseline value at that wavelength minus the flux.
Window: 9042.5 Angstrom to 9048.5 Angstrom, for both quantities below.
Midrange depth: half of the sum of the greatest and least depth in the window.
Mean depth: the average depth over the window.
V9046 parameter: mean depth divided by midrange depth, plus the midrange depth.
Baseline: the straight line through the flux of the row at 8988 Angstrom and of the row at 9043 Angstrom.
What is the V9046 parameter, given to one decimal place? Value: 1.6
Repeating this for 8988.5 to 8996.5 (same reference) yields 0.5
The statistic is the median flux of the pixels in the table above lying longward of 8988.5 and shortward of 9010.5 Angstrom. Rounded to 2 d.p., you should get 5.25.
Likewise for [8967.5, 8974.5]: 4.83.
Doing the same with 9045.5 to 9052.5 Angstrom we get 4.66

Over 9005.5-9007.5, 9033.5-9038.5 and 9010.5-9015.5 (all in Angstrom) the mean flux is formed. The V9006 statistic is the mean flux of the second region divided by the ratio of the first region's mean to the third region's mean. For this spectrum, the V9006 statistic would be 4.58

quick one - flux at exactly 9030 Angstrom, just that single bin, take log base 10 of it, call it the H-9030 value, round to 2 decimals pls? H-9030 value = 0.69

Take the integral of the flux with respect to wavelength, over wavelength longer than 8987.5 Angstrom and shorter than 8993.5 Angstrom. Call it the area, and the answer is 29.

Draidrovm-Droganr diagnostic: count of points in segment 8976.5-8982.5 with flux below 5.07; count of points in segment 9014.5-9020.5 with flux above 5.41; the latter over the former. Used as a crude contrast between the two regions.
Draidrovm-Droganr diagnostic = 0.50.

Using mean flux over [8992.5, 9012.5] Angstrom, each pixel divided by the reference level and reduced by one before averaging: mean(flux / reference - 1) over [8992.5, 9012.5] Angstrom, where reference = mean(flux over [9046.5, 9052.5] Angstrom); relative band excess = 0.094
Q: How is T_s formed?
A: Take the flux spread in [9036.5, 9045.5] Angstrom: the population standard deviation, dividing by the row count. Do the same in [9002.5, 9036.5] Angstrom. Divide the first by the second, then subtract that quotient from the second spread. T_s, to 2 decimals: -0.57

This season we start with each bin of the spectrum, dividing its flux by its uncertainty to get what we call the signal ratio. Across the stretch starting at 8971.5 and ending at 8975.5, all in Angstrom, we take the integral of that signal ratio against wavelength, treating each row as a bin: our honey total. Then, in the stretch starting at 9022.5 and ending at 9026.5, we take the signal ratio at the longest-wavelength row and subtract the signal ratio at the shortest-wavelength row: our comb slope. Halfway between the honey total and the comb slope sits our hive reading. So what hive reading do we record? 20.8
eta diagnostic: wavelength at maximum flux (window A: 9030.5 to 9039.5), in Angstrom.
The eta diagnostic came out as 9031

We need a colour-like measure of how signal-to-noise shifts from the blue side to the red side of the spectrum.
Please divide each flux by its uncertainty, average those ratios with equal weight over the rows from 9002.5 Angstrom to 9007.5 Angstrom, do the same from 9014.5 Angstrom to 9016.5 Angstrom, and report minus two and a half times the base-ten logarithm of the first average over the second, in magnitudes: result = -0.21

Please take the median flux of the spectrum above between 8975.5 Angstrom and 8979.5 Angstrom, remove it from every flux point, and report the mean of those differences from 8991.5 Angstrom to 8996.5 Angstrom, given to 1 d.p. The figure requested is 0.2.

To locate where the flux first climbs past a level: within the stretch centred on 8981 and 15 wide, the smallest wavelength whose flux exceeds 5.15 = 8975 Angstrom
